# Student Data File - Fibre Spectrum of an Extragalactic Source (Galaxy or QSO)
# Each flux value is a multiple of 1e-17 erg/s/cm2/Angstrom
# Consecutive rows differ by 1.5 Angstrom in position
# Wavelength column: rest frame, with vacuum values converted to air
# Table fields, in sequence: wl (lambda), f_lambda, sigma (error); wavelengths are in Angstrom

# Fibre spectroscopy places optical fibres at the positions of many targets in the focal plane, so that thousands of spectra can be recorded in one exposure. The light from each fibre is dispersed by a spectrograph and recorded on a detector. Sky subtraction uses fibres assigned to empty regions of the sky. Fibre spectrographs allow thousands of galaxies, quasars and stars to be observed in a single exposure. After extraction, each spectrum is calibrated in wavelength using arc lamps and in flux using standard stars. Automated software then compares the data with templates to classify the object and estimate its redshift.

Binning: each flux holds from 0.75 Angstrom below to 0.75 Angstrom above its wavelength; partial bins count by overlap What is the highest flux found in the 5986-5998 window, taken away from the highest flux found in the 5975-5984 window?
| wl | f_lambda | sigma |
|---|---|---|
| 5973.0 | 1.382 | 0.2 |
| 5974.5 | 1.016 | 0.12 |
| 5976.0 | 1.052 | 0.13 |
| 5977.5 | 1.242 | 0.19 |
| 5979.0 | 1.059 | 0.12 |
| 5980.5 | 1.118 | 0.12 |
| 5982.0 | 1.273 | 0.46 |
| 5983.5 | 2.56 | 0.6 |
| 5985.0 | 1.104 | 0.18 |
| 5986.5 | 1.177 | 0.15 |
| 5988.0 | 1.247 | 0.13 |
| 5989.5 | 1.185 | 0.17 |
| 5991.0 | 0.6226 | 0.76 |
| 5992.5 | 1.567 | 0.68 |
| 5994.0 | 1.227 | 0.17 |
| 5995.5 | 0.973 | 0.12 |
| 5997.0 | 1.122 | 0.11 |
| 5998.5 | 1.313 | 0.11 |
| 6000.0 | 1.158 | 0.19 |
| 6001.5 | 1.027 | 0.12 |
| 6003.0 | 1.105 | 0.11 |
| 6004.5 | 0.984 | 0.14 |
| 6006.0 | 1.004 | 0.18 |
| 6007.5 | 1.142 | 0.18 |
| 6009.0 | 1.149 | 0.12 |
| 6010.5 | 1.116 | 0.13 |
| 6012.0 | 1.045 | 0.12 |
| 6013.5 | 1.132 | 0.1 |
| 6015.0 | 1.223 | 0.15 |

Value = 1.0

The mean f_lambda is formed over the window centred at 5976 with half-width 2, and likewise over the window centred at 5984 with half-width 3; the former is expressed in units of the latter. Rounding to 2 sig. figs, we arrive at 0.72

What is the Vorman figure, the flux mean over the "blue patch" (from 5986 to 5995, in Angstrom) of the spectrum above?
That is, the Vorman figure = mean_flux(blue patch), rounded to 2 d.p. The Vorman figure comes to 1.17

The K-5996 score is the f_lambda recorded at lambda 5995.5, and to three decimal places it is 0.973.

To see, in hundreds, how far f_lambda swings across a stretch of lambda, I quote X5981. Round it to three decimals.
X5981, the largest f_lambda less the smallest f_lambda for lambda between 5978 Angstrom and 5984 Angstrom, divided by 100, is 0.015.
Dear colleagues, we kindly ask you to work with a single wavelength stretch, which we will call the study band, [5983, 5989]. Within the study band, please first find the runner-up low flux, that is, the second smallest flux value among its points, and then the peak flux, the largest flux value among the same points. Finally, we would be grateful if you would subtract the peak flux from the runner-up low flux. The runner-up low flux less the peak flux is -1.4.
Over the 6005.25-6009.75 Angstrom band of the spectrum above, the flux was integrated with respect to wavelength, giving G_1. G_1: 4.94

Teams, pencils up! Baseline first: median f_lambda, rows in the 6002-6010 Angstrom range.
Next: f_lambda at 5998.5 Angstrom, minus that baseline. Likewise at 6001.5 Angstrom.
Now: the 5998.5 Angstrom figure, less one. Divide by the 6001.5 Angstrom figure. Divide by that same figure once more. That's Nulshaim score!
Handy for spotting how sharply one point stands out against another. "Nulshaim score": -130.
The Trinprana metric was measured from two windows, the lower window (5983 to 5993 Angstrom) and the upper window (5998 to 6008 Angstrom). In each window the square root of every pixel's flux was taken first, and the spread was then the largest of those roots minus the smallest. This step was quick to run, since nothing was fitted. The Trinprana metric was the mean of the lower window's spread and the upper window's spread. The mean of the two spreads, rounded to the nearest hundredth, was 0.48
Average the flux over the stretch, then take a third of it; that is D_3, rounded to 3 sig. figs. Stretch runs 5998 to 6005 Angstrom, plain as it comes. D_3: 0.372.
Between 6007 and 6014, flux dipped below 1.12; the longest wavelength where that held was 6012.0 Angstrom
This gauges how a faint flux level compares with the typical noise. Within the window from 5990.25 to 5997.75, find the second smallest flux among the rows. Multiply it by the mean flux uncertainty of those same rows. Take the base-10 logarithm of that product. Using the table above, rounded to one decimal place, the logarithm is -0.4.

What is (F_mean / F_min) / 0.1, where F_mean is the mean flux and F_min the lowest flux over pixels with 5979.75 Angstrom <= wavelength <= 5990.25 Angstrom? 12.5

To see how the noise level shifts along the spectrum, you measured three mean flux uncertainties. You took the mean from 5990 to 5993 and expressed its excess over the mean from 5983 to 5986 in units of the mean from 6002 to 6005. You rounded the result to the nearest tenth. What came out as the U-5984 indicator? 2.6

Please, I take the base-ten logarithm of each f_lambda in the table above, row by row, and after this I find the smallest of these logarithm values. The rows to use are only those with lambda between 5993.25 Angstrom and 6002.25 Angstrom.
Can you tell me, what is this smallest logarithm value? -0.012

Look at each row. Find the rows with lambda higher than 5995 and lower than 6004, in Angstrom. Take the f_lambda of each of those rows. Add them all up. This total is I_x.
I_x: 6.70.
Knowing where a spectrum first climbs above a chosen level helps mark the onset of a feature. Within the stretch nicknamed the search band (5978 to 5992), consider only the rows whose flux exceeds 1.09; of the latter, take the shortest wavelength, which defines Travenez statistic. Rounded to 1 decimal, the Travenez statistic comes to 5980.5 Angstrom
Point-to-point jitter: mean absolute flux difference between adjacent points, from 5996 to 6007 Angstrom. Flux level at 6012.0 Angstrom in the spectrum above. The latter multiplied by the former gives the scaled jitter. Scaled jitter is 0.12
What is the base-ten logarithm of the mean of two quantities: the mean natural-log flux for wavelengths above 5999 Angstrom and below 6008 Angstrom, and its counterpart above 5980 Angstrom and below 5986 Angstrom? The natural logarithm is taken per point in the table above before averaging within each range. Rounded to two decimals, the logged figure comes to -0.68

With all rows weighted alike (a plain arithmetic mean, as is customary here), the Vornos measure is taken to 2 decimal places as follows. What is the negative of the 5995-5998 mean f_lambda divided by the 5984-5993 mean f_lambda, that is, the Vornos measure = -0.91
